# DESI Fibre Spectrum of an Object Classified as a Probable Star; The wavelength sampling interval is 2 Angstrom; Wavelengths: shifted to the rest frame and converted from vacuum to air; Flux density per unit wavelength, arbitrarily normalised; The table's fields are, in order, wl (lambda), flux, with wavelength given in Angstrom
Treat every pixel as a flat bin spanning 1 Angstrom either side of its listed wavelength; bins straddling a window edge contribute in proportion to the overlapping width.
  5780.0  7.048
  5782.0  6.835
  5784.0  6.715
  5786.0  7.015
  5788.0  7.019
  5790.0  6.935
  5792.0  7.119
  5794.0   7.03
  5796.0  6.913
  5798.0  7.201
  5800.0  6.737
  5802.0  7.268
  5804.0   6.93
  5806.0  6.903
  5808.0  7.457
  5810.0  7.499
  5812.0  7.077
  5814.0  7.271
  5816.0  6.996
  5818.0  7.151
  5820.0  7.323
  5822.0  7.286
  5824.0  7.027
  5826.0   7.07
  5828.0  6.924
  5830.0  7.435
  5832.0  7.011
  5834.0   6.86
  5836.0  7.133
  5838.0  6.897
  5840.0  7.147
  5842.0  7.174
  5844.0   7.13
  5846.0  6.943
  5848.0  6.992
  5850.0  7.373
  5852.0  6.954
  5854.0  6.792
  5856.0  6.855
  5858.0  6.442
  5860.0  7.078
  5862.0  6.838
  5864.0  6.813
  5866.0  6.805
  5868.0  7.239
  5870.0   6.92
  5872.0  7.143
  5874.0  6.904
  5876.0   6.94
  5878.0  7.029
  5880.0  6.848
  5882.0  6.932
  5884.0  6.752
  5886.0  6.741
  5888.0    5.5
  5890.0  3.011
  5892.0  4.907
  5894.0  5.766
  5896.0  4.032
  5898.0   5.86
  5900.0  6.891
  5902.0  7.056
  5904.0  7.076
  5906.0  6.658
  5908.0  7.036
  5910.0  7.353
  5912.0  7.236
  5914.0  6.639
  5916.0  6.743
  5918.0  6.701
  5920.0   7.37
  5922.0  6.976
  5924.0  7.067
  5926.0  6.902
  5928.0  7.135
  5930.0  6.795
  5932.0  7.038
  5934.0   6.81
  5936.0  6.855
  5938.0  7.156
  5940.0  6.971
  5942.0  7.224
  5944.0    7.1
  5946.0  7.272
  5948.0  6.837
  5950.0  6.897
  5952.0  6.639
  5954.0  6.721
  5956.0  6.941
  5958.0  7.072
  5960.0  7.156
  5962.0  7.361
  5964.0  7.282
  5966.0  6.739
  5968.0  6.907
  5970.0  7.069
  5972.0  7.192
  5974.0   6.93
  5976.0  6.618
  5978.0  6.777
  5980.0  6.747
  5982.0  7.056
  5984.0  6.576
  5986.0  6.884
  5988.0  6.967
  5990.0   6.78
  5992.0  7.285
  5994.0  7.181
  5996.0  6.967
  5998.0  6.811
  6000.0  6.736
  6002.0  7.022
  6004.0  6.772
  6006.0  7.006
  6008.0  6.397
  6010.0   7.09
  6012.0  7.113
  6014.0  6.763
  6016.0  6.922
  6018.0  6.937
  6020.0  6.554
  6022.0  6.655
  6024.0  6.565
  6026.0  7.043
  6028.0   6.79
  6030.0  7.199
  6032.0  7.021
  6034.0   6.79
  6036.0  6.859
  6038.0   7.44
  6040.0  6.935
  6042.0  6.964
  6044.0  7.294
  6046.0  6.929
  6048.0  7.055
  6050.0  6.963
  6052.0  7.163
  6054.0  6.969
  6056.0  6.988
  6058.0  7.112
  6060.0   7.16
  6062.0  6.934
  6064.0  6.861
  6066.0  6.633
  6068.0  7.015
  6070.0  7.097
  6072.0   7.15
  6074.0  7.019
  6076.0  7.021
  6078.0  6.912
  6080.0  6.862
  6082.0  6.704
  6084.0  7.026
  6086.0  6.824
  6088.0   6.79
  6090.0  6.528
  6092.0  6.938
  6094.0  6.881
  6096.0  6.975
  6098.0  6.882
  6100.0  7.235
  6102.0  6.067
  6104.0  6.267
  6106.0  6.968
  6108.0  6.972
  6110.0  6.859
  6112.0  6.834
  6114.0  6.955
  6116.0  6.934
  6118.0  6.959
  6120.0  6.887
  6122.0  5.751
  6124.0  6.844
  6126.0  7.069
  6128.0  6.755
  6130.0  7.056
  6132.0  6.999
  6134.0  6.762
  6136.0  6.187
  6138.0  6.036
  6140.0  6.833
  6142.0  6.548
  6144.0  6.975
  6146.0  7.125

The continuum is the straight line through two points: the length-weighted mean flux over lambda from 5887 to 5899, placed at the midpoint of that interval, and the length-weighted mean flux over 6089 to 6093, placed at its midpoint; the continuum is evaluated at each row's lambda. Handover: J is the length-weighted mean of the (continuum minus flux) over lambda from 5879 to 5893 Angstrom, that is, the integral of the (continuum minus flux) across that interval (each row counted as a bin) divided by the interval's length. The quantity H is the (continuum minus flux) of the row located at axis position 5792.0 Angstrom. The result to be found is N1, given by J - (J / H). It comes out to -1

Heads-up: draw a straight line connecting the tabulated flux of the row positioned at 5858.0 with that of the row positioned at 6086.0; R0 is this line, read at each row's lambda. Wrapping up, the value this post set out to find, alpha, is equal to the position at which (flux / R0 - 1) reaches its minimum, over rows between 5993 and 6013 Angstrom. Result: 6008.0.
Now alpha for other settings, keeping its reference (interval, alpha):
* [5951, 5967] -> 5952.0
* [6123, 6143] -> 6138.0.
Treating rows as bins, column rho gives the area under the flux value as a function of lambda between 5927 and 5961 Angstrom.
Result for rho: 237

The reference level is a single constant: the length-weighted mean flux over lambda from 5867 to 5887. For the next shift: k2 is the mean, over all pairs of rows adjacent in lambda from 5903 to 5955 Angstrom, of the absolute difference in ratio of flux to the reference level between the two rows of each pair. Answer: 0.036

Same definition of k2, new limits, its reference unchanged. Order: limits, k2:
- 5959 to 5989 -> 0.033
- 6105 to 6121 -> 0.008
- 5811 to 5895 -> 0.049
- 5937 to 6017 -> 0.033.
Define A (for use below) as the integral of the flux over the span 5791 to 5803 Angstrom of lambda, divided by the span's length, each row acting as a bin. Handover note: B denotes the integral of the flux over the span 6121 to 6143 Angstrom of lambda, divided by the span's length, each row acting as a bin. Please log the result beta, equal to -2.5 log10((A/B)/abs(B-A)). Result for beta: -1.0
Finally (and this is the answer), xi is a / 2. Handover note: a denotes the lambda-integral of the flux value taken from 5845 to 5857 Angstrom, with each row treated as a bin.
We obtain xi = 41.9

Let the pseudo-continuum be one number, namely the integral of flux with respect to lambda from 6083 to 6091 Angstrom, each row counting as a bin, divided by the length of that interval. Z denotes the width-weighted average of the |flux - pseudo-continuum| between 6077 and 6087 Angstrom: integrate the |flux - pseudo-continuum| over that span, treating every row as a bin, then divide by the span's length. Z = 0.11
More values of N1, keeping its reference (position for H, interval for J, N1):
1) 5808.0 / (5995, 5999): -1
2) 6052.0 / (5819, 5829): -7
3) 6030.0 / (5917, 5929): -4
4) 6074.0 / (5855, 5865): -7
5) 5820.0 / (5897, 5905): -2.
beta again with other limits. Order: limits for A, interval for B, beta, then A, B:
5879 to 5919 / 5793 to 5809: -0.2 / 6.29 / 7.05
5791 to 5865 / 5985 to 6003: -2.6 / 7.06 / 6.96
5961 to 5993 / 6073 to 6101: -3.3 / 6.95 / 6.90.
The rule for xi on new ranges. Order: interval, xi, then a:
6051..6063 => 42.3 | 84.7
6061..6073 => 41.7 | 83.4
